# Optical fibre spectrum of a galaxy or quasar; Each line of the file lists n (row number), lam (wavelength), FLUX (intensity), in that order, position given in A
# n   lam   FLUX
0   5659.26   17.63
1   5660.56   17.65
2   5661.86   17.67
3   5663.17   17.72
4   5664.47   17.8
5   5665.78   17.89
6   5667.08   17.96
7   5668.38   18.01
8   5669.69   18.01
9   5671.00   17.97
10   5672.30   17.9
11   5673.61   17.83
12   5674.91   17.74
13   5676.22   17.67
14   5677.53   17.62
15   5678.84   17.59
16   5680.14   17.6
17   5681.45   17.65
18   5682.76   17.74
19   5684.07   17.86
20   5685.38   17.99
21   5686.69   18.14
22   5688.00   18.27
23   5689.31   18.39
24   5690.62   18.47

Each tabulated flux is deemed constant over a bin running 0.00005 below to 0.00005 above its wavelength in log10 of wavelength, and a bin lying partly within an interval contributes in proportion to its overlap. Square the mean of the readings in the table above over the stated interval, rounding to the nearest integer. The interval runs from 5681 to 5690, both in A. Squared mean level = 324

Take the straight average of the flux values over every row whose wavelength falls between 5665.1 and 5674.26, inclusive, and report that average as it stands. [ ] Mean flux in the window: 17.94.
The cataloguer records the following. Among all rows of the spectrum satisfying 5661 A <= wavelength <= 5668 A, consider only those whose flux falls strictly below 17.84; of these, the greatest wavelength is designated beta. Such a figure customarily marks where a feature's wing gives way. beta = 5664.47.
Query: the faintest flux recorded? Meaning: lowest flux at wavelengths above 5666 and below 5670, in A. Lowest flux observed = 17.96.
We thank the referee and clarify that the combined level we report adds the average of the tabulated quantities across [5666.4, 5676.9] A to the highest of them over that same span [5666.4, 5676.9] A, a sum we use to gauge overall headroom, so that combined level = 35.9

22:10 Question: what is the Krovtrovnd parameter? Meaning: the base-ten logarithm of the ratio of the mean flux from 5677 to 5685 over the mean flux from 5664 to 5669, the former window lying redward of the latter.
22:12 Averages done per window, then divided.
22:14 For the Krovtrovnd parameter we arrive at -0.006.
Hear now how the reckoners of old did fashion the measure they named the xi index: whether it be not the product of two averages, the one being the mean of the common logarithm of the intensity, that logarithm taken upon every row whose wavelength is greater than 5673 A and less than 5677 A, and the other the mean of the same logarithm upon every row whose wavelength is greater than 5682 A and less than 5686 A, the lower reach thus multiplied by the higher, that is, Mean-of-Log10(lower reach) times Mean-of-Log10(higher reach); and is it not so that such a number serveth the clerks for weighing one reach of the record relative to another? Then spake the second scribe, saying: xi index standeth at 1.56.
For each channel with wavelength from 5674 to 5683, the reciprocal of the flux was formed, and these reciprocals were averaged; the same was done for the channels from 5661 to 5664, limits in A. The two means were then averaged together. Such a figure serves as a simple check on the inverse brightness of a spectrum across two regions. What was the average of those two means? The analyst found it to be 0.0566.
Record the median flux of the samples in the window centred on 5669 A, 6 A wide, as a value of 17.99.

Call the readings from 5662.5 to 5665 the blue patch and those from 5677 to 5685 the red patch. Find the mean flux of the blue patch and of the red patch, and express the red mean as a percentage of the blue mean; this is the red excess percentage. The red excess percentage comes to 100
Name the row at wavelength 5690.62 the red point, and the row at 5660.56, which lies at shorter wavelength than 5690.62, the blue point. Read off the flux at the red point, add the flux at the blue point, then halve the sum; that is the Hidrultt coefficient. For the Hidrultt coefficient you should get 18.06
